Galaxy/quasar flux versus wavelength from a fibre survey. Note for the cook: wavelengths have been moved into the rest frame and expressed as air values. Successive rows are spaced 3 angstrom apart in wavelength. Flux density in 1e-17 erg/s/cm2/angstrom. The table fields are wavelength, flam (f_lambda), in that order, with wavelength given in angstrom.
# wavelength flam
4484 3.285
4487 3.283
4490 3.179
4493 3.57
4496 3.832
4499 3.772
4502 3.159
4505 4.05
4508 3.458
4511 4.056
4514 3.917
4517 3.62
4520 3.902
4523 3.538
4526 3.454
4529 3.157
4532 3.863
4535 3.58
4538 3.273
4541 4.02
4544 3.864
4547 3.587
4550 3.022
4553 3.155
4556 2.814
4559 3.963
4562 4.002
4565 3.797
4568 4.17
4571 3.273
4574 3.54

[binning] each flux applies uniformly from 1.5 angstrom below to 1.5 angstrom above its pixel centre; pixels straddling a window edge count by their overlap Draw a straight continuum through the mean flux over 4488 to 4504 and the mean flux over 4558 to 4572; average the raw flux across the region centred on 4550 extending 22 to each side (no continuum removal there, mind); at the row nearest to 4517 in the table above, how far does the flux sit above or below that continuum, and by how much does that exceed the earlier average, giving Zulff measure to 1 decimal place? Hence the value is -3.6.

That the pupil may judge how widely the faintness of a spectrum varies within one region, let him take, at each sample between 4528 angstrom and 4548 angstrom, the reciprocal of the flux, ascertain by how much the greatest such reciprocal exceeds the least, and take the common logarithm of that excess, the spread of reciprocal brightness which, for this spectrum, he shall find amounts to -1.17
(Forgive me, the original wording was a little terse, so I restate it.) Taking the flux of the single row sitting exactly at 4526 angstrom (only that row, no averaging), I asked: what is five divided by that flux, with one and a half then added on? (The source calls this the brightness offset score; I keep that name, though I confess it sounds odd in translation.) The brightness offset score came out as 2.95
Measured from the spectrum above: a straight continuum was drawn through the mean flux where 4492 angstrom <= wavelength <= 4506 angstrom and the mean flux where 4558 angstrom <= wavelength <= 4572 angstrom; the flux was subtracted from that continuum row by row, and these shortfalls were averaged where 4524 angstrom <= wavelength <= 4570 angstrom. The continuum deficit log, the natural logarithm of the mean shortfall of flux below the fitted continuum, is -1.5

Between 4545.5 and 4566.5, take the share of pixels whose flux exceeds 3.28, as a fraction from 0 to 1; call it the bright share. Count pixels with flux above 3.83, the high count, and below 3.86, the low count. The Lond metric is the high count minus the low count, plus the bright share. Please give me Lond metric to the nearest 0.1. -2.4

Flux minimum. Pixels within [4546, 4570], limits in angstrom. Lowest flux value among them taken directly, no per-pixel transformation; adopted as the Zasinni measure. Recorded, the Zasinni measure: 2.814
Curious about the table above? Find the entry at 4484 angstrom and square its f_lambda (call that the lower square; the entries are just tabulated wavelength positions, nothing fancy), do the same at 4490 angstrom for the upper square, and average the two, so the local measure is 10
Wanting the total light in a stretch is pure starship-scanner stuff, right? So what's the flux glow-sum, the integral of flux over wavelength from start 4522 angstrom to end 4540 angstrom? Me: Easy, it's 63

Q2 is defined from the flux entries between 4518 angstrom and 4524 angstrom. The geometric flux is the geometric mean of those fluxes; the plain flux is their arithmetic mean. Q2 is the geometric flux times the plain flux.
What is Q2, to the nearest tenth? 13.8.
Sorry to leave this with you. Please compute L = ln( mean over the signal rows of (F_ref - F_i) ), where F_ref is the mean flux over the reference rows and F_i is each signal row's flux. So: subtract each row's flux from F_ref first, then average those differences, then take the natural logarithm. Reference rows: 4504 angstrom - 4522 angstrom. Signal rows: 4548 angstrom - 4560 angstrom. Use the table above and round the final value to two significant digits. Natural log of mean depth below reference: -0.52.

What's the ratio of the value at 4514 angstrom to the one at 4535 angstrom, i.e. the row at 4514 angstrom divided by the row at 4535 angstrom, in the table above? 1.09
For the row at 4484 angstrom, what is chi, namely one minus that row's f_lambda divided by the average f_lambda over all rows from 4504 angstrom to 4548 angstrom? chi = 0.11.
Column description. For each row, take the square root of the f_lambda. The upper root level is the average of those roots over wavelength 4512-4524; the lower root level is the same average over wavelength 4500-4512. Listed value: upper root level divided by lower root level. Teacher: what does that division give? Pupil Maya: 1.01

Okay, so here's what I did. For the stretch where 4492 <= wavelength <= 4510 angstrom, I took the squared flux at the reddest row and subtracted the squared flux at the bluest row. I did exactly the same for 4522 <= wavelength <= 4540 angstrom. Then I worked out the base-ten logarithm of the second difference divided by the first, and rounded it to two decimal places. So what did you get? 0.36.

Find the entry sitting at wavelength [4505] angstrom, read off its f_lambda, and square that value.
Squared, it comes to 16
